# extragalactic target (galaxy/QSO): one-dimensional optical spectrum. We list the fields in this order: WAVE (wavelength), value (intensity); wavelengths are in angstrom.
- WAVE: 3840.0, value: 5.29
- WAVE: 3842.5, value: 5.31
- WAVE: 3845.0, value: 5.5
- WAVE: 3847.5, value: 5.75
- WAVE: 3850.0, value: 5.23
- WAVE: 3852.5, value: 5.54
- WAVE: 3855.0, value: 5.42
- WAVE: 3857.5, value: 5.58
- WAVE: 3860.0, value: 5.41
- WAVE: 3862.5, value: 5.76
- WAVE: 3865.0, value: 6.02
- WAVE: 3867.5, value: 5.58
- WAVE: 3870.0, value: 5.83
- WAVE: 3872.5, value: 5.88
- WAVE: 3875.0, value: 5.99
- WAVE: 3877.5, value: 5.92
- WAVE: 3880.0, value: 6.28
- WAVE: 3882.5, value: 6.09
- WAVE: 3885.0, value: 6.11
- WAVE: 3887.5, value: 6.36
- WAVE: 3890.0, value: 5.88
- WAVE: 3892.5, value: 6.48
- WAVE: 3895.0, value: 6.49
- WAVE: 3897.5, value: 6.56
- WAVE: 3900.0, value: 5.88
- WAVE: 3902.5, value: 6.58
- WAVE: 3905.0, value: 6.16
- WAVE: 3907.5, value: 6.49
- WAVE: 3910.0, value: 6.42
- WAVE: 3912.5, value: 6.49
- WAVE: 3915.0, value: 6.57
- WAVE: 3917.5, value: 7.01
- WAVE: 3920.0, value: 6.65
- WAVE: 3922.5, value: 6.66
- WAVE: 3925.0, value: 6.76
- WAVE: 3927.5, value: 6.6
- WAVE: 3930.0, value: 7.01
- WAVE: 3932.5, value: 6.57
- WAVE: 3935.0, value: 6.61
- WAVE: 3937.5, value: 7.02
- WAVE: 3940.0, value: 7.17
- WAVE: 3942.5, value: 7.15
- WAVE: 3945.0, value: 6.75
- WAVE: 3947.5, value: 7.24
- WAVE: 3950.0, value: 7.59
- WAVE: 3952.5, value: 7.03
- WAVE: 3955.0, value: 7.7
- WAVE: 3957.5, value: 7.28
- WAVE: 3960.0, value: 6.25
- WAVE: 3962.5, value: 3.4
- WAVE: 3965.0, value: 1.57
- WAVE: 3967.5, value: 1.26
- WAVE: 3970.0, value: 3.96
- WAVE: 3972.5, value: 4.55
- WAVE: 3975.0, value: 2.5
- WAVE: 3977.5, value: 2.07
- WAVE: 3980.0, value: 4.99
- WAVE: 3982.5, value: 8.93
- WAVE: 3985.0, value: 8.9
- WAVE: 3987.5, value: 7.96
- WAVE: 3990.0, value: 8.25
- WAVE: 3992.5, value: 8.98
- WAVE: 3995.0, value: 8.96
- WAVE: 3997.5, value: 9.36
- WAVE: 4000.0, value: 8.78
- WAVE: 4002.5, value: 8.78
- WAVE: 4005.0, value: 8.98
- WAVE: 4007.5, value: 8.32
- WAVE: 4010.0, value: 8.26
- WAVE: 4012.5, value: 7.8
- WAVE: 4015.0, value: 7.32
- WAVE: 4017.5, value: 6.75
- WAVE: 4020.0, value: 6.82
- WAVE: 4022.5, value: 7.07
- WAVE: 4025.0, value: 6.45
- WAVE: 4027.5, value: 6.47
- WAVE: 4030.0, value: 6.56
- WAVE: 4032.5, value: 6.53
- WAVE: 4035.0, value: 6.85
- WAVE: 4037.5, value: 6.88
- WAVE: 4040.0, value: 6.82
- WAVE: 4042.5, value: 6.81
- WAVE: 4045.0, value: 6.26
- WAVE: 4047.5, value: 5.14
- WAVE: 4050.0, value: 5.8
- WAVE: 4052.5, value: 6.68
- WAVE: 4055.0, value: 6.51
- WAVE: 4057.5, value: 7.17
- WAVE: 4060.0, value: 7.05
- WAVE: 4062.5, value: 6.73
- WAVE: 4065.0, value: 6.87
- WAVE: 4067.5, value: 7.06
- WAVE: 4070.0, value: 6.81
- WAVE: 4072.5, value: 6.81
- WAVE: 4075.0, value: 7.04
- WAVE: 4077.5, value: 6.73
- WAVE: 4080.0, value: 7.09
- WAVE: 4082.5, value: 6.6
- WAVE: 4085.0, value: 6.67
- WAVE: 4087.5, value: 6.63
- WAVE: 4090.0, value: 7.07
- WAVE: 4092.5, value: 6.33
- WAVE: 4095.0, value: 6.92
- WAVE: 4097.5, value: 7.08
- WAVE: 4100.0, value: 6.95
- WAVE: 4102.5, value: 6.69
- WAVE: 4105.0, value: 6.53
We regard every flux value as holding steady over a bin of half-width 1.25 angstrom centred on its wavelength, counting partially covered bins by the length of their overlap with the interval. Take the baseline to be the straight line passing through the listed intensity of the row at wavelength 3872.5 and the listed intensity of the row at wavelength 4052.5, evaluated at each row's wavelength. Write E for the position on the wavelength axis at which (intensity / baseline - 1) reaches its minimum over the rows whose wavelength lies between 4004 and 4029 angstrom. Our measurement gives 4025.0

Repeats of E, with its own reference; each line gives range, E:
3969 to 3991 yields 3977.5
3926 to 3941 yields 3932.5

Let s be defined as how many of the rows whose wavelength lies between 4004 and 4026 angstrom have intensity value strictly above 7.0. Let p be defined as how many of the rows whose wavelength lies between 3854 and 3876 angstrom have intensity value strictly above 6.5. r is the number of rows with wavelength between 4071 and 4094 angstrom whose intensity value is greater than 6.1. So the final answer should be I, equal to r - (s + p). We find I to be 3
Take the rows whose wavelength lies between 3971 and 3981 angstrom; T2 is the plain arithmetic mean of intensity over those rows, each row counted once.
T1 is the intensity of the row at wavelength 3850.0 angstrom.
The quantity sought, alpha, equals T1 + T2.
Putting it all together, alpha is 8.8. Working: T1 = 5.23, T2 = 3.5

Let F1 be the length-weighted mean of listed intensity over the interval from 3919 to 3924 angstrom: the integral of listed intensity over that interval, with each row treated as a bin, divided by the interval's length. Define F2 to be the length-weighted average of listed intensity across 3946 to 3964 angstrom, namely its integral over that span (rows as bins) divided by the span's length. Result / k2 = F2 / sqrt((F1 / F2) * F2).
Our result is 2.55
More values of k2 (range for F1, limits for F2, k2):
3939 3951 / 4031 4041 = 2.53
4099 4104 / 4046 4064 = 2.47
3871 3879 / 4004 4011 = 3.49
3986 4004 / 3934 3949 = 2.37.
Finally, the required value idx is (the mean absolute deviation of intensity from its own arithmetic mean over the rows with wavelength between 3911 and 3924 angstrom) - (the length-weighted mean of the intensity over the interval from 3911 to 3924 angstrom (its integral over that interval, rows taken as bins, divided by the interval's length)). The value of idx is -6.54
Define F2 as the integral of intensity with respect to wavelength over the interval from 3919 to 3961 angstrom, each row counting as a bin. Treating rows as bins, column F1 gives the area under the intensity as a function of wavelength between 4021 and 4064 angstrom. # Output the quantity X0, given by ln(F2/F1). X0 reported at 0.03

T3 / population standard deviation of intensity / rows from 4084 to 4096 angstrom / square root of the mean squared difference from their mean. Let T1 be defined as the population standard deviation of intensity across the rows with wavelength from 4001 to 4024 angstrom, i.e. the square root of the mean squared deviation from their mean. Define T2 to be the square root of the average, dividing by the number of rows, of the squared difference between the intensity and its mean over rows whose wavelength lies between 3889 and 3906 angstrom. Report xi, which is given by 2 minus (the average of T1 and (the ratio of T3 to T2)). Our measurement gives 1.2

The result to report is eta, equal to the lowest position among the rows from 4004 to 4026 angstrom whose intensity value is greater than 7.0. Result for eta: 4005.0 angstrom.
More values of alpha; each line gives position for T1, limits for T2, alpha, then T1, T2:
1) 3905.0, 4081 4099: 12.9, 6.16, 6.8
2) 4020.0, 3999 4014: 15.3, 6.82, 8.5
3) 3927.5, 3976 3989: 13.2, 6.6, 6.6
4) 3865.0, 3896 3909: 12.4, 6.02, 6.3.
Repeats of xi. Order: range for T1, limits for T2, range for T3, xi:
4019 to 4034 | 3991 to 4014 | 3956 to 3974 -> -0.4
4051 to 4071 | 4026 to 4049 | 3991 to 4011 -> 1.6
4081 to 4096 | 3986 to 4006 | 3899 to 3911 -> 1.6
